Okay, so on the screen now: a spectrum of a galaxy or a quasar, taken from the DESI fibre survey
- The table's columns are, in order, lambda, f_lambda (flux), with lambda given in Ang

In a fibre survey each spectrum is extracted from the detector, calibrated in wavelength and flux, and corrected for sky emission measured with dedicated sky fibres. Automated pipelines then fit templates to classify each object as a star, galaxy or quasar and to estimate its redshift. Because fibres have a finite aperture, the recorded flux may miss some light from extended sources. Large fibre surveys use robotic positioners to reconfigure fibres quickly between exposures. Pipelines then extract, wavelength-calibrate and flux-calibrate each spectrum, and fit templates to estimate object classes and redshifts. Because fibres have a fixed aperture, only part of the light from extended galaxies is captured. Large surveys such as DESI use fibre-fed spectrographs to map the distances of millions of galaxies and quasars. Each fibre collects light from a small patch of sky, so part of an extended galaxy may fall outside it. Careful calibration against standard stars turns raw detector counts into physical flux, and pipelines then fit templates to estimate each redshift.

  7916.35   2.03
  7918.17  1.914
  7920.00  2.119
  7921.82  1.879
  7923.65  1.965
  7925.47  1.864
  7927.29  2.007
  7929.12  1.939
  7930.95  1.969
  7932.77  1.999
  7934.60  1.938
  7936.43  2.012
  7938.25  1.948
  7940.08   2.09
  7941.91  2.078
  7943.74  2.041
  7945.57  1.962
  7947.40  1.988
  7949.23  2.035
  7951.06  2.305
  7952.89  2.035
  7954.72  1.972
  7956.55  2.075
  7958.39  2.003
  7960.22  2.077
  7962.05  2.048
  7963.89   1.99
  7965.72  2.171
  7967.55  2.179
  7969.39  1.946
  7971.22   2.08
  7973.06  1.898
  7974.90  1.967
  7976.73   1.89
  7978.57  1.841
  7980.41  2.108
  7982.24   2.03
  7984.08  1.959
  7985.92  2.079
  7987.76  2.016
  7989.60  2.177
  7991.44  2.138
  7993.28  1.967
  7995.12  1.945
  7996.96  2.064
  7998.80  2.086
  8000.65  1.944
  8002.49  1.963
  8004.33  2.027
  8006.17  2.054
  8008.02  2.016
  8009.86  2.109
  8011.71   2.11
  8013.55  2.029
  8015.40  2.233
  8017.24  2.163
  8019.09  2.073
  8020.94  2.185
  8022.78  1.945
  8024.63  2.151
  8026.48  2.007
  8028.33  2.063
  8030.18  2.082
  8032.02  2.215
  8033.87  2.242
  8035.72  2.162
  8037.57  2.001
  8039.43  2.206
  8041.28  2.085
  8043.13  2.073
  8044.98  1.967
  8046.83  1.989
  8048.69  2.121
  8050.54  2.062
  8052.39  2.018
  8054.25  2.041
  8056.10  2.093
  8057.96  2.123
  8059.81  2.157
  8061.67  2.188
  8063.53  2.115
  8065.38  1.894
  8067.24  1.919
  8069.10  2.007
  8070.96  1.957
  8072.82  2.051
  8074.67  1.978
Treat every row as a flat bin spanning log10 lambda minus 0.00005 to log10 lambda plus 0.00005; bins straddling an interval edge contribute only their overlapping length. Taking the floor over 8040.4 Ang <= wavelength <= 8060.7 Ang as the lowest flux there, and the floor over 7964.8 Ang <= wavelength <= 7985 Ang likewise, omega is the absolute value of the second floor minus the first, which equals 0.13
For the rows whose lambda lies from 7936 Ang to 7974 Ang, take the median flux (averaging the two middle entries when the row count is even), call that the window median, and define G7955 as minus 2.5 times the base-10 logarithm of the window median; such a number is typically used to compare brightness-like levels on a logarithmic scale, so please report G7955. -0.77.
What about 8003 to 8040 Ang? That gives -0.80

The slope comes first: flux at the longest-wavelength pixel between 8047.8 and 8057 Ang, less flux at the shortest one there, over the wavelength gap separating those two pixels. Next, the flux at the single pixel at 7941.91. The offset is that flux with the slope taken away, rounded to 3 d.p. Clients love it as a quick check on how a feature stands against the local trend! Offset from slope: 2.082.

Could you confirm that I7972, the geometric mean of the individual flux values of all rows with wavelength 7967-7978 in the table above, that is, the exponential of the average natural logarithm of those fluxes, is 1.99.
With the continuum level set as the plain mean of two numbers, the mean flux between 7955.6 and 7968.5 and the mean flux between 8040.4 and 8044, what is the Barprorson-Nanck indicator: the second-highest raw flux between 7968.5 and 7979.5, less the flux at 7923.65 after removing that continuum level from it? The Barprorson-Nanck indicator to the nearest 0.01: 2.08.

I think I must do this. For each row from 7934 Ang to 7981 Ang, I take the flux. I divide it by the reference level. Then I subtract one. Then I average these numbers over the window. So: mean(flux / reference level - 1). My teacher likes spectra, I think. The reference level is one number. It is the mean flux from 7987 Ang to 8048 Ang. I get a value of -0.024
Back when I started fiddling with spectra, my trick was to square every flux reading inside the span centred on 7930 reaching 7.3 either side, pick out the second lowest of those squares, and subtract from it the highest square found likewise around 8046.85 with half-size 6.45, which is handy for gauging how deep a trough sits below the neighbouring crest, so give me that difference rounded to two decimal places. -0.74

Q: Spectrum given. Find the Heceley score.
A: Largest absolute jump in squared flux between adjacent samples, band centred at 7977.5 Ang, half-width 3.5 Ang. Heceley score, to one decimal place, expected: 1.1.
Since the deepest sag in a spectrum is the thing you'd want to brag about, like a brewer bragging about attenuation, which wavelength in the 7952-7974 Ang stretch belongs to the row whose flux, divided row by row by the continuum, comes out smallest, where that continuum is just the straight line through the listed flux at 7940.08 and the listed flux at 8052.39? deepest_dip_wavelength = 7973.06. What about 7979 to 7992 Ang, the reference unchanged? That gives 7984.08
